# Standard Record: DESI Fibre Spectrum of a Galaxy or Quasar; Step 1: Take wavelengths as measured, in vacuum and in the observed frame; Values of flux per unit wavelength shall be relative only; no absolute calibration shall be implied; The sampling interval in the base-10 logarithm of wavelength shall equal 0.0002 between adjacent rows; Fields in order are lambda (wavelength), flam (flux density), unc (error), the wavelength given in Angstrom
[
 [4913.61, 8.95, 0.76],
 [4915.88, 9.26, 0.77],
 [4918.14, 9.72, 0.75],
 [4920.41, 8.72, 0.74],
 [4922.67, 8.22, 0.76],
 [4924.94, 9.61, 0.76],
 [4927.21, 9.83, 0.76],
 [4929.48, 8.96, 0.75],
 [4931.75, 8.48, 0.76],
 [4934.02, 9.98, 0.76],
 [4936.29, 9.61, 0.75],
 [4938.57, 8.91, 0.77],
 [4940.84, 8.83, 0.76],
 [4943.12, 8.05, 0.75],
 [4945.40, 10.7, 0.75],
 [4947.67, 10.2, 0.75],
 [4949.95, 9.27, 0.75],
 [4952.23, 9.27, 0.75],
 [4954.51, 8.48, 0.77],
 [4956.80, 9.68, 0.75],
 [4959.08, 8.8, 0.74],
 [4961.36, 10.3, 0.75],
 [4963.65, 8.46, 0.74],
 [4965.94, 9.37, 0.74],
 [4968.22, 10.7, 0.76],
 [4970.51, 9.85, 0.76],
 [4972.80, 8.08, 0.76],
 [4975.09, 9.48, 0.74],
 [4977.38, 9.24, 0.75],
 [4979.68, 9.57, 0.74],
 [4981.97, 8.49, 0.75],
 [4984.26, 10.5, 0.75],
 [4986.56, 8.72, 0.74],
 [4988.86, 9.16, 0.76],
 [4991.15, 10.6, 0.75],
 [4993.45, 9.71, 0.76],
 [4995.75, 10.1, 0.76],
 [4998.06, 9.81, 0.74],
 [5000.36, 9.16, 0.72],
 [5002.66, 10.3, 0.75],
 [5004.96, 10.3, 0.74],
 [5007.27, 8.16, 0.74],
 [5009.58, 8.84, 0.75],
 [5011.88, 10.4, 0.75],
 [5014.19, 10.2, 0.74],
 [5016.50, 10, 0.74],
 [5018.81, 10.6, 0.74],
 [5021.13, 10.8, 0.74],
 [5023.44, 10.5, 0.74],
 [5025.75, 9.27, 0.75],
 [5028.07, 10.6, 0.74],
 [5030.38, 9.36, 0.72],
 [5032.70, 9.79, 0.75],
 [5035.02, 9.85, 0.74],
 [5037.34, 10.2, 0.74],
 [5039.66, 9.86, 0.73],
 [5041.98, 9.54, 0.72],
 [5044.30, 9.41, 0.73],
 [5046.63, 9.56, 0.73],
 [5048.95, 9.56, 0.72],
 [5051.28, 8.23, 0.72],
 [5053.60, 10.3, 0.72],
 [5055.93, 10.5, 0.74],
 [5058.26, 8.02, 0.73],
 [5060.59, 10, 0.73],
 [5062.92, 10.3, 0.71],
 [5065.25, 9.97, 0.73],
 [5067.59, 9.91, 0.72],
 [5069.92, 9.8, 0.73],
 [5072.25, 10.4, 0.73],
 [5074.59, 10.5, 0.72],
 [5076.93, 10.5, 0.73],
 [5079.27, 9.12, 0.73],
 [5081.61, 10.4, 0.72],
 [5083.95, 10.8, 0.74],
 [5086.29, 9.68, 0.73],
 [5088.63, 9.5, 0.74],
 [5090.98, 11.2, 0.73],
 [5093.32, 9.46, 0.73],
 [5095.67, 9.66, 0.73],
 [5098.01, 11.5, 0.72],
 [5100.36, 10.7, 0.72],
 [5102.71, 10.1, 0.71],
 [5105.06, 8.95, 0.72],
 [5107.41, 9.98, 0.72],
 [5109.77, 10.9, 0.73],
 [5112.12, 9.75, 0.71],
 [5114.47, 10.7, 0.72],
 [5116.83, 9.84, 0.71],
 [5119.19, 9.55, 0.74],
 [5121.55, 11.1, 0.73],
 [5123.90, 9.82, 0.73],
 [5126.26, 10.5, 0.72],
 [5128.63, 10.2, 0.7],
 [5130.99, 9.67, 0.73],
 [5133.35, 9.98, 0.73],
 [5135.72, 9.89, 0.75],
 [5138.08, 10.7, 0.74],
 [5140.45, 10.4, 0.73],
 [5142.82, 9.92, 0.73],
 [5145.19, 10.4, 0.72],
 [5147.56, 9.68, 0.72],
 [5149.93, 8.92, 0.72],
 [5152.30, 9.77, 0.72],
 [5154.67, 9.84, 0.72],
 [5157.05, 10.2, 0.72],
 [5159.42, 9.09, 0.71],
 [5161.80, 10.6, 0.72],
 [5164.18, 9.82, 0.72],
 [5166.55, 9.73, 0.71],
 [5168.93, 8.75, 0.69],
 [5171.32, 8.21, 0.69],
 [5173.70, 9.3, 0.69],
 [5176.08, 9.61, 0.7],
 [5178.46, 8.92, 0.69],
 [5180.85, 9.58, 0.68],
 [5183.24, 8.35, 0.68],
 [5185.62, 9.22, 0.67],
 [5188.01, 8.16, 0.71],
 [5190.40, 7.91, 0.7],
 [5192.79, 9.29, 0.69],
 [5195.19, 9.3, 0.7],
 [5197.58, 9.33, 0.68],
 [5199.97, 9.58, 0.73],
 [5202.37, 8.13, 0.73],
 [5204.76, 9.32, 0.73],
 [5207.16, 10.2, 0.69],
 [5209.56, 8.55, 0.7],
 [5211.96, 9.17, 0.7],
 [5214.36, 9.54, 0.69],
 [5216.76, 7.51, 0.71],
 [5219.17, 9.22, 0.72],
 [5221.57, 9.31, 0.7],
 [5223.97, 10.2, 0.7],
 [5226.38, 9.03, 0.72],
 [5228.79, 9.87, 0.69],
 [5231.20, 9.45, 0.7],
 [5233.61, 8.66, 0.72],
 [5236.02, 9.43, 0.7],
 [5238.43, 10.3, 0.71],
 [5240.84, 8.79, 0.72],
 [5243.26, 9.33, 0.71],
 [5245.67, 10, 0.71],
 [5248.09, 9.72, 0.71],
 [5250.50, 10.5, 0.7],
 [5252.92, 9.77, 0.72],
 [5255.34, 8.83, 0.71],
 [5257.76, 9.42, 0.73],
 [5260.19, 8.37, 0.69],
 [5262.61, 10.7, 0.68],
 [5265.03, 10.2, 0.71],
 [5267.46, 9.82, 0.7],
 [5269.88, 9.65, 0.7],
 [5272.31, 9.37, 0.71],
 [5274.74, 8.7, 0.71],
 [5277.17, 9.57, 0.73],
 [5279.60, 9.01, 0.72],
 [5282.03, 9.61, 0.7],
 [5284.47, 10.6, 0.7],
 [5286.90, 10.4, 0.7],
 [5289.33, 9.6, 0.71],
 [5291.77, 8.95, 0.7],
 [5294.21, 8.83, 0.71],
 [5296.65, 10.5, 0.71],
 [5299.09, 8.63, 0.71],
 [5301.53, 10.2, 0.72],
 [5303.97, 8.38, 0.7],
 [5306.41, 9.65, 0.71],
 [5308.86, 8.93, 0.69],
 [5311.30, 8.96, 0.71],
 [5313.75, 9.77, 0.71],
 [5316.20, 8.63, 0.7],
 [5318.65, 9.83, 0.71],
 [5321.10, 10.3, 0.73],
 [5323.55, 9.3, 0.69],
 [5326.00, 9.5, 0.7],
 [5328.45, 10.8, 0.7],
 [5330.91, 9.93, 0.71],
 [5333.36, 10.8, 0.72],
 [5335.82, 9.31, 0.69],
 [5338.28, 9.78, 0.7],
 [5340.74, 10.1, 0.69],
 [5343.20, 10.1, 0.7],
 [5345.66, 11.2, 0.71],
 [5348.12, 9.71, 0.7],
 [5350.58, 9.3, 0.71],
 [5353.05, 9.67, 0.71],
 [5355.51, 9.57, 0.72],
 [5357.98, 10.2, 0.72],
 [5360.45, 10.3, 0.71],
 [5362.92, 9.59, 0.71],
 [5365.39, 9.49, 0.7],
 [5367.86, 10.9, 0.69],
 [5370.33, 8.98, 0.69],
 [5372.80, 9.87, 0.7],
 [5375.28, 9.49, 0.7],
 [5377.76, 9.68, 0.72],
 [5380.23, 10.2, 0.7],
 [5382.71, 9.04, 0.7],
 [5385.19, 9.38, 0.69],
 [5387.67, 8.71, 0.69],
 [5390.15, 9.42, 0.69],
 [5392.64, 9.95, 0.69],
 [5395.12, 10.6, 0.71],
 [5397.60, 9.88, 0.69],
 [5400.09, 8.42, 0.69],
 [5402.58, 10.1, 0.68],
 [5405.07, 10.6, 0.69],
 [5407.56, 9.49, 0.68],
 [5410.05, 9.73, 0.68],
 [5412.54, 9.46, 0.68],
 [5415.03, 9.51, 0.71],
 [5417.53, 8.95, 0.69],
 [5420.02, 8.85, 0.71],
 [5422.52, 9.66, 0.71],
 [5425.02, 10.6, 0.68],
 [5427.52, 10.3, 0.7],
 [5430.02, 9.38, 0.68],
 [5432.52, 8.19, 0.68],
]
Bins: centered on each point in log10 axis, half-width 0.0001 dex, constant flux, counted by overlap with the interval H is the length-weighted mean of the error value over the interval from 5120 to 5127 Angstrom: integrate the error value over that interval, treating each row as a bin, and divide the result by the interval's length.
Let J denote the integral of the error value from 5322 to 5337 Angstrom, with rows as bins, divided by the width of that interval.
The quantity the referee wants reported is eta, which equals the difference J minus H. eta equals -0.026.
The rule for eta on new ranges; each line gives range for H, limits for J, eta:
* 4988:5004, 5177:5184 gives -0.065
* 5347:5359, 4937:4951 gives 0.043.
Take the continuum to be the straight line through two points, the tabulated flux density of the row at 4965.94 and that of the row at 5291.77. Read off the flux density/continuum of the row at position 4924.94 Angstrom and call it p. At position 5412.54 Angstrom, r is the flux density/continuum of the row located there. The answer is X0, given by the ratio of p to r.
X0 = 0.95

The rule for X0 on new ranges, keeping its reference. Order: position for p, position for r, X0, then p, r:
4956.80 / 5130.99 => 0.98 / 1.03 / 1.06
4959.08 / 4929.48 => 0.99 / 0.94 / 0.95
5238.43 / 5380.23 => 0.99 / 1.14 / 1.15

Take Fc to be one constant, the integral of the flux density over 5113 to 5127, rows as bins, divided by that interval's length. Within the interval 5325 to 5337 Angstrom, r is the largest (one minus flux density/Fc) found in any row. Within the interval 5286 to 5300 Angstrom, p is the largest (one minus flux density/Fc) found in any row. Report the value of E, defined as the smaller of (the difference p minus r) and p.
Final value 0.07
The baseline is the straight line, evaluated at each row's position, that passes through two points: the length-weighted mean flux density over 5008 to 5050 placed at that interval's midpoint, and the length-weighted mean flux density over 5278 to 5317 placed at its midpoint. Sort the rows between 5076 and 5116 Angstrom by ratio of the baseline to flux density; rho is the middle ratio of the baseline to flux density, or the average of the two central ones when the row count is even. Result 0.97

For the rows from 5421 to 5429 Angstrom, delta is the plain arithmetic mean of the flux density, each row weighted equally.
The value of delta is 10.2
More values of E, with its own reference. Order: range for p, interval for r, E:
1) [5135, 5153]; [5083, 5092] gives 0.06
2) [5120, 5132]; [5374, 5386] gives -0.06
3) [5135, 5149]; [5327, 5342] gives -0.04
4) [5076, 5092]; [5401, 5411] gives 0.04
